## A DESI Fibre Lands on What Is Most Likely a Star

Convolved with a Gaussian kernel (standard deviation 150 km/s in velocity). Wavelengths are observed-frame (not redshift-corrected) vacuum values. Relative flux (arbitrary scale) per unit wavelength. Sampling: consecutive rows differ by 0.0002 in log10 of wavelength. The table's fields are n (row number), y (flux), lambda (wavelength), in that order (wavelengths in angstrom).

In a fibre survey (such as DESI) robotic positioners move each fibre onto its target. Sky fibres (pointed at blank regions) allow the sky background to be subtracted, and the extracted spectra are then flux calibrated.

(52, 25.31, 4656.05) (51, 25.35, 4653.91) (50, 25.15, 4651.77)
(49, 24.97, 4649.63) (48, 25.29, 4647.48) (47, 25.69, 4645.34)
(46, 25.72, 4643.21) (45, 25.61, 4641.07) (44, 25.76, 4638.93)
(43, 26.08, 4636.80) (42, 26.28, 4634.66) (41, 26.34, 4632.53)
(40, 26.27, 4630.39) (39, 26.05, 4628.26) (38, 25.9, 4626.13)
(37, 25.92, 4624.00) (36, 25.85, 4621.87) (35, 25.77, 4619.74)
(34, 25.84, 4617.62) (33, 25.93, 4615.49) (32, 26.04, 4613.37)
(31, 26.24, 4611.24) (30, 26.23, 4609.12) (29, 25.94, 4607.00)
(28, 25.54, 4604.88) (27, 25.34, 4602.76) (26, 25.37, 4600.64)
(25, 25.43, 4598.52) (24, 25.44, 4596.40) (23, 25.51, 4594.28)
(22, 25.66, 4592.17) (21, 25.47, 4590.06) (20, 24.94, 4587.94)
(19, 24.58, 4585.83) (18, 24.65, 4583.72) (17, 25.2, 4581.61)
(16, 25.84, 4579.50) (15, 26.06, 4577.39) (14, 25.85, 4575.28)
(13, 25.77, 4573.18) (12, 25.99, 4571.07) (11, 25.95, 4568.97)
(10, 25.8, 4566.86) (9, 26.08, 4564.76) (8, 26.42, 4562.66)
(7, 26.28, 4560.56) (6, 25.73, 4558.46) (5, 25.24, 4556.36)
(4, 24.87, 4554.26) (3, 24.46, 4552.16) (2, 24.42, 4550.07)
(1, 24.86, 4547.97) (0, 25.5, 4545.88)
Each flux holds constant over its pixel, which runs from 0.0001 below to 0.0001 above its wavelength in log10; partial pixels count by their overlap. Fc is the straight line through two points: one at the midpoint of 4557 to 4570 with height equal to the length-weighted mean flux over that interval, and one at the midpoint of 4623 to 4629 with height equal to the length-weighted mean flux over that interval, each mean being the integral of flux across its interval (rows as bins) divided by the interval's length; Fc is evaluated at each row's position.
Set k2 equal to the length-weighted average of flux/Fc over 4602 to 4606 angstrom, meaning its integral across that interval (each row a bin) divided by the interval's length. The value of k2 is 0.98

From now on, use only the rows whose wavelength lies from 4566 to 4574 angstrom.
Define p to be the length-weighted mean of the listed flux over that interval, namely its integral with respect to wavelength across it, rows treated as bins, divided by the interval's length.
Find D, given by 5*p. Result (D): 129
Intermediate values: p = 25.86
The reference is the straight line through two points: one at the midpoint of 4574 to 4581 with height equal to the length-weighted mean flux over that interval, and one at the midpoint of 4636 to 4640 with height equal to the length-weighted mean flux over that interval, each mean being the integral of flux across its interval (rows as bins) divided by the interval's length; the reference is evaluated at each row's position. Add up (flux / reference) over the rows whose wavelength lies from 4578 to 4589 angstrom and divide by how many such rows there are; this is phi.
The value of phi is 0.97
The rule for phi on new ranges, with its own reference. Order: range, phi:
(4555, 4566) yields 1.00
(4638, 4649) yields 0.99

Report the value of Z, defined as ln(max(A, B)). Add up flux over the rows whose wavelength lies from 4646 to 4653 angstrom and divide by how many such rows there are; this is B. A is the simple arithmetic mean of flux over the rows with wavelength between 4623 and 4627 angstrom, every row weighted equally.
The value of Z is 3.25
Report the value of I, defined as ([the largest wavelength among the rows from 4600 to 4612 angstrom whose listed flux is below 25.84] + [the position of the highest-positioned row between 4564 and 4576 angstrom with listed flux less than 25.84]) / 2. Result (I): 4589.0 angstrom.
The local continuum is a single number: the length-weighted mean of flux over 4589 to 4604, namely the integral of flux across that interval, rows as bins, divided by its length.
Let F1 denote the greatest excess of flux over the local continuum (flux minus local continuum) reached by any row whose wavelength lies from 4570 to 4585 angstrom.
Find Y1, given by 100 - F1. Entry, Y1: 99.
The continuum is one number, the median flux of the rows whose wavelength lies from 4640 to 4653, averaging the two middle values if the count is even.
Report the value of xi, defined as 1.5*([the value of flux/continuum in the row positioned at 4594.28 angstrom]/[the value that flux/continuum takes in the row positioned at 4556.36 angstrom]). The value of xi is 1.52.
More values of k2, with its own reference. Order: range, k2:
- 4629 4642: 1.00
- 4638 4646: 0.99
